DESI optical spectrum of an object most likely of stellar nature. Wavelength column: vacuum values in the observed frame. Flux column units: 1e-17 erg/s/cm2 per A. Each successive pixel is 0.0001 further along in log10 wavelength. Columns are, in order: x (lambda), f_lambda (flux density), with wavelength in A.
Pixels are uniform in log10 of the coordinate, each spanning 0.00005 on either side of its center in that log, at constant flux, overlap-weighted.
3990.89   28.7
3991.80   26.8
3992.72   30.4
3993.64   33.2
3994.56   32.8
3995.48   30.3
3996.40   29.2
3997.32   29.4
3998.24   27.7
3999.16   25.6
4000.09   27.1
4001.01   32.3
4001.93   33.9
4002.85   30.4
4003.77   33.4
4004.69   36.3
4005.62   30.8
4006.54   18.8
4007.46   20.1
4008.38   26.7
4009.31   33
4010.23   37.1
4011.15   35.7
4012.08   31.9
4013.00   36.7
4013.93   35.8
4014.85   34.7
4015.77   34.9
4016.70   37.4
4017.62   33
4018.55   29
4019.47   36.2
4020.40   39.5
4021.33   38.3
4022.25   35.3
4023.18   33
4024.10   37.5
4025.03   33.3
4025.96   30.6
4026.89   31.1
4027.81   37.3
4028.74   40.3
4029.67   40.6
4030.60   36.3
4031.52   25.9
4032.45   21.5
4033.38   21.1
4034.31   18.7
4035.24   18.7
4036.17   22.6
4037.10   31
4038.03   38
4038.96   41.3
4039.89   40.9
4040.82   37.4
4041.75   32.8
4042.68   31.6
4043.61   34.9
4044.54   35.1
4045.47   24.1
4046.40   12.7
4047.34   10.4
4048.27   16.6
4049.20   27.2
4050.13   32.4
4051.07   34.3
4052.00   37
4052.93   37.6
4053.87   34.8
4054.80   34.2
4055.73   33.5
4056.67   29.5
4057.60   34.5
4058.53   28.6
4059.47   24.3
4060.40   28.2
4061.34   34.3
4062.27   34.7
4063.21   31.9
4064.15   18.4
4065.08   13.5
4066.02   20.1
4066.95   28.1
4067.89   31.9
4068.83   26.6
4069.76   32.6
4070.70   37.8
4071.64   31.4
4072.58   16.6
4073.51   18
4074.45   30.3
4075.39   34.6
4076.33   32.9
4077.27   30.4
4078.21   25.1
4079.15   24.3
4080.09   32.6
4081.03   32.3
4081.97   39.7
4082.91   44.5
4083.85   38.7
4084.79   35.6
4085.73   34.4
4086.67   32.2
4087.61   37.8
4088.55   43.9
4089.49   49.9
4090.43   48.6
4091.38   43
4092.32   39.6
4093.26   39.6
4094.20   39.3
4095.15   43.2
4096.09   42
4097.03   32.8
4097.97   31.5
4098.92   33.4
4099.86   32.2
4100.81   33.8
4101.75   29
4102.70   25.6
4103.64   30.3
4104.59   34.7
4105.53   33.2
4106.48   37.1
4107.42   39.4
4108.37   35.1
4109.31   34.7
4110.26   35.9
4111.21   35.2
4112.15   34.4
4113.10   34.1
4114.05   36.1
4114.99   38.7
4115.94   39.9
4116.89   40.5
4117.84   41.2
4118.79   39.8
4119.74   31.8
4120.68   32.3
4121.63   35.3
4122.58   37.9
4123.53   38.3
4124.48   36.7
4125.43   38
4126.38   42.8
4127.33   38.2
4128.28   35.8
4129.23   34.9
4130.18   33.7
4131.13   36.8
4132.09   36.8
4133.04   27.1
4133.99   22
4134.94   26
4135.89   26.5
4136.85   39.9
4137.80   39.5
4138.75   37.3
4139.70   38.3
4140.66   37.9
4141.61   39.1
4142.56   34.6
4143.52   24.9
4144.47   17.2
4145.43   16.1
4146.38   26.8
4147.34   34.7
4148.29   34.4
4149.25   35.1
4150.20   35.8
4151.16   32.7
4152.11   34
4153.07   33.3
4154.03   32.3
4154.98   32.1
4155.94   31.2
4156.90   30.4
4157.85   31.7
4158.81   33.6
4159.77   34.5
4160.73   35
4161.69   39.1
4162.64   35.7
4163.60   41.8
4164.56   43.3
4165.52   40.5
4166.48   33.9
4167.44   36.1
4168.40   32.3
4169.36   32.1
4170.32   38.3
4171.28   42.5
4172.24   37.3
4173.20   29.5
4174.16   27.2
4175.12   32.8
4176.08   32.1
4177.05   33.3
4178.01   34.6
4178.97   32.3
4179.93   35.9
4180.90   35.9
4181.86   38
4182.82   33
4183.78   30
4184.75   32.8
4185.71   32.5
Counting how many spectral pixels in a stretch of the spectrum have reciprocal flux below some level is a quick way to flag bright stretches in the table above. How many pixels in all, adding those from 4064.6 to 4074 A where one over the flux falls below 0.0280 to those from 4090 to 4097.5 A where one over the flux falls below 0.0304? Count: 8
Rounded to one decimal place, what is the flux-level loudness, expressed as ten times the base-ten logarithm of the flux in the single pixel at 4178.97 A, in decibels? 15.1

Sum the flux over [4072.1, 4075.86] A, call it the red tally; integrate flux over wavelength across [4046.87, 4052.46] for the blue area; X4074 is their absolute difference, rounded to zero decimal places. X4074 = 48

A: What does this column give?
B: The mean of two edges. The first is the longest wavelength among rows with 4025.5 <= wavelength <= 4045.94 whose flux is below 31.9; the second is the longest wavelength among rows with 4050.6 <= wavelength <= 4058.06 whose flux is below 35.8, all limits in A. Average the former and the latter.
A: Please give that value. 4051.5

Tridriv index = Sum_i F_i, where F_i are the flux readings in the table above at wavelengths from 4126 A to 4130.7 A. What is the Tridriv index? 185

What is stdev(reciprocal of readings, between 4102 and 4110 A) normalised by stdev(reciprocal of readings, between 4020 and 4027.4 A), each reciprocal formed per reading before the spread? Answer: 1.5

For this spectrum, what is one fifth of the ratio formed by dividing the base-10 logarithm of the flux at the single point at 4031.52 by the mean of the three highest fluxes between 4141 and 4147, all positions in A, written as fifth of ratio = 0.0084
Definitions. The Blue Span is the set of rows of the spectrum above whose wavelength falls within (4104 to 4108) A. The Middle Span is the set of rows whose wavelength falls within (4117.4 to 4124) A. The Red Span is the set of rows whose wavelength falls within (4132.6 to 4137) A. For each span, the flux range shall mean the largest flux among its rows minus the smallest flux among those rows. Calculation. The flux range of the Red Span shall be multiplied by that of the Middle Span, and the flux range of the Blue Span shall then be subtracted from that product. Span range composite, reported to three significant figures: 162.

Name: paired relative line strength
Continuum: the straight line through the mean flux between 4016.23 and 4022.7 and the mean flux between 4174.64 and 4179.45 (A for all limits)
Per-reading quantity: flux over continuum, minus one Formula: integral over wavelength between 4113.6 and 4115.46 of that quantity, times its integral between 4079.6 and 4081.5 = -0.022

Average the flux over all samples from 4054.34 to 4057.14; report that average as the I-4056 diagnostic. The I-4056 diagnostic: 32.4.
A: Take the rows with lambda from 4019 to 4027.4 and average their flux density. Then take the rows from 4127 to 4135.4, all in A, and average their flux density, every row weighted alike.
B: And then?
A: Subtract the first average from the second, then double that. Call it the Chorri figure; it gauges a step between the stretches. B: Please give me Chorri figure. -5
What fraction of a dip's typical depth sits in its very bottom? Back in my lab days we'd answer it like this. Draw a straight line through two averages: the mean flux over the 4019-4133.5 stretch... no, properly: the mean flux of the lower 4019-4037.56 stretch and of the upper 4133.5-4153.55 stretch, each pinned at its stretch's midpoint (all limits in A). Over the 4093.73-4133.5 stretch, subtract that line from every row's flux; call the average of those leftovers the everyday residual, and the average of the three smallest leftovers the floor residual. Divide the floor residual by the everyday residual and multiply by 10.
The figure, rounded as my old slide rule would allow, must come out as -11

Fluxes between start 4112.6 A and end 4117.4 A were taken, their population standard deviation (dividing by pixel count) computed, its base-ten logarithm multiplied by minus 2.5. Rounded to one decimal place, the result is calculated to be -1.0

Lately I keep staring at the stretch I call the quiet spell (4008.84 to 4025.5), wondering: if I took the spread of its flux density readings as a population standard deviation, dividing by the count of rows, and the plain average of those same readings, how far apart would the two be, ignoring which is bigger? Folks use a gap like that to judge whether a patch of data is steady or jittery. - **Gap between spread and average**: 33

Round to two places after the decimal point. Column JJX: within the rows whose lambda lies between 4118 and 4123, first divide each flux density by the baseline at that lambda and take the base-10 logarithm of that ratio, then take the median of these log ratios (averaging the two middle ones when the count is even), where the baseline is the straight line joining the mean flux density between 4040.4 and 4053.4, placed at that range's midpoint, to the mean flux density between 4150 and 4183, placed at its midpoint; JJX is 0.04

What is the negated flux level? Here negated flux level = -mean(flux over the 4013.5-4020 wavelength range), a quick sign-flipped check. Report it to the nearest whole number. -34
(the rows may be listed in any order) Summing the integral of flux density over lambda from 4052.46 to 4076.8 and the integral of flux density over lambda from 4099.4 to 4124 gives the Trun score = 1578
